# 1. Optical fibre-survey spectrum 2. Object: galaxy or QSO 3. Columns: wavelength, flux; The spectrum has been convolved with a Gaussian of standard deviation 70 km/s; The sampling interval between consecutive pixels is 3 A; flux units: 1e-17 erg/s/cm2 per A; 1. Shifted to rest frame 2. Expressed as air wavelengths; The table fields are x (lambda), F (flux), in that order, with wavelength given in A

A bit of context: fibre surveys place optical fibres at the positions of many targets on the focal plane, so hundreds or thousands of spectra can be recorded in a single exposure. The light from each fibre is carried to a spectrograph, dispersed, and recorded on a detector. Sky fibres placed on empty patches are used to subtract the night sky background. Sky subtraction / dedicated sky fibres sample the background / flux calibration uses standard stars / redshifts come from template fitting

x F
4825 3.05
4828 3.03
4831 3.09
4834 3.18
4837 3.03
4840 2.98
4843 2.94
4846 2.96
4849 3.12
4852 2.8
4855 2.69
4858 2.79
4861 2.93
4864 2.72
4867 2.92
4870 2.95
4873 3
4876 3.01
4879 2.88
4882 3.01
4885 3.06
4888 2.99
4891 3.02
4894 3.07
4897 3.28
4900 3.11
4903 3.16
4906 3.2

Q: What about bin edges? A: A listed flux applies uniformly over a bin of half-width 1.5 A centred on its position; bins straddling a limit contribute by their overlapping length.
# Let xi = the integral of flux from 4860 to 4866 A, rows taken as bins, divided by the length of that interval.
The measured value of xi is 2.8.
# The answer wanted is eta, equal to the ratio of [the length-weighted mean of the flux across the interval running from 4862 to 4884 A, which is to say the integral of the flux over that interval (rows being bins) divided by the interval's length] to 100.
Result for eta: 0.0293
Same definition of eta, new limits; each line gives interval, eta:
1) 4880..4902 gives 0.0307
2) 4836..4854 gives 0.0296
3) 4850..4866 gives 0.0280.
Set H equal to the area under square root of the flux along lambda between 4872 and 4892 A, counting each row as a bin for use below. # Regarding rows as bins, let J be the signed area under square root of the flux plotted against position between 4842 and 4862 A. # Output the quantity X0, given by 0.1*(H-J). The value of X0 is 0.1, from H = 35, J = 34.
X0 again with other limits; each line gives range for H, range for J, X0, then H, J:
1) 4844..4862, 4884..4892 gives 1.7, 31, 14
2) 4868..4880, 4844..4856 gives 0.0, 21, 20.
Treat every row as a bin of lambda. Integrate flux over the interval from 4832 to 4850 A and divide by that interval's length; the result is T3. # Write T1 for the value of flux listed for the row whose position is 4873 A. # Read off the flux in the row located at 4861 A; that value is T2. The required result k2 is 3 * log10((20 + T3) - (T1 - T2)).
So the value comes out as 4.08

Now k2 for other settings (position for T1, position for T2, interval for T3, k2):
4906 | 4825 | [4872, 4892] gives 4.08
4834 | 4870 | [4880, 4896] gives 4.07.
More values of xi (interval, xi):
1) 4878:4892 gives 3.0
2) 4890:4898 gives 3.1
